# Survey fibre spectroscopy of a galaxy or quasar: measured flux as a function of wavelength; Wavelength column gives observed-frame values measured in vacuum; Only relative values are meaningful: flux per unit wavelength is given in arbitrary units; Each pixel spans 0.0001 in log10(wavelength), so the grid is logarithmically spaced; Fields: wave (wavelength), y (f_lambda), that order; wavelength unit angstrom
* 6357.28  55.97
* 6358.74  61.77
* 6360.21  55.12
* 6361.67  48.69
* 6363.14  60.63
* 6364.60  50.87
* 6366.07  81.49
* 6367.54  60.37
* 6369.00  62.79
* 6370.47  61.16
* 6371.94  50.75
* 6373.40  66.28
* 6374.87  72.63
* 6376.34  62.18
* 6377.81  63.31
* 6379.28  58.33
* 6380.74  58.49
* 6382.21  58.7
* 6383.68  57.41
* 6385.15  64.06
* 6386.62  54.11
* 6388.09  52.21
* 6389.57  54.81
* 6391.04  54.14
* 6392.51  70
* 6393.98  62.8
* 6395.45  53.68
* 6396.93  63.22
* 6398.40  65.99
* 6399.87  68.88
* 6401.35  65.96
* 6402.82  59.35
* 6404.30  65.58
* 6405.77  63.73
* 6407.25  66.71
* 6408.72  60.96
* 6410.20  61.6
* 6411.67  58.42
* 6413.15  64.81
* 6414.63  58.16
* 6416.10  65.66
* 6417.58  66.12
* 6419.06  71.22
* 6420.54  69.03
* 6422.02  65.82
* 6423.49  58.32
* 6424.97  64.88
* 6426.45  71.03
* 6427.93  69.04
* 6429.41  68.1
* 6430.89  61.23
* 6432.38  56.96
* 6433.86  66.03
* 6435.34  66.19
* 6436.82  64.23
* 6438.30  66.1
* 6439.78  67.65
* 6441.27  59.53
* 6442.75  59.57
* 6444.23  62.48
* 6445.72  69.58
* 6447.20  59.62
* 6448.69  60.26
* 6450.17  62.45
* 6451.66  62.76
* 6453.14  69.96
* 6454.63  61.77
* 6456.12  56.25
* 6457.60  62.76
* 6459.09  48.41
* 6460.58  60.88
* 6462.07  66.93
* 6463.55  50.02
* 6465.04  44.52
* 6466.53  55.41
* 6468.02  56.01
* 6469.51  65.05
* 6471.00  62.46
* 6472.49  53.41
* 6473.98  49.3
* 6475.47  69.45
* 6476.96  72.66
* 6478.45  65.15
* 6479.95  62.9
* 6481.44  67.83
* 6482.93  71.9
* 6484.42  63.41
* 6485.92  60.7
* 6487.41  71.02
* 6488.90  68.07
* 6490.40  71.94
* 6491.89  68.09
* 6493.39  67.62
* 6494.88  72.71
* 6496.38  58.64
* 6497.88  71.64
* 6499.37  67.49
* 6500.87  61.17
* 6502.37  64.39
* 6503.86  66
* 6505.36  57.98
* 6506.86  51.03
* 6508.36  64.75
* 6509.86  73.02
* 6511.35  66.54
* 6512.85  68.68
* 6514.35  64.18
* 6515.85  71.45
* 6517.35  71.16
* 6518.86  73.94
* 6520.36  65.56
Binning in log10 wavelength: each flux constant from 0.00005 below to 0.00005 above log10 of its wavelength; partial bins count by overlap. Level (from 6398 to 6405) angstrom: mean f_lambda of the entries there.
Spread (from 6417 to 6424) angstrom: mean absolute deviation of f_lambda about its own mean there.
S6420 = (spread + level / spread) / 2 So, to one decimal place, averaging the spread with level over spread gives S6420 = 11.7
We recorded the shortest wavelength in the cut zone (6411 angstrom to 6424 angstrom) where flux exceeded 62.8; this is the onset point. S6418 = 6413.15 angstrom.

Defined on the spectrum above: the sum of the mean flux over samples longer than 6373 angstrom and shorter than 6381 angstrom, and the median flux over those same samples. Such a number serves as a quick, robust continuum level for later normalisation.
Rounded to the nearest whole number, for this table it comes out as 126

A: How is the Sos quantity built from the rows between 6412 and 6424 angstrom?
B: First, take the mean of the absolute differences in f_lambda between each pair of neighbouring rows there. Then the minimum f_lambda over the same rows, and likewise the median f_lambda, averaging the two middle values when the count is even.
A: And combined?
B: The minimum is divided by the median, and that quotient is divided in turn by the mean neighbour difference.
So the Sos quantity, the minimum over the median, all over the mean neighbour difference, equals 0.190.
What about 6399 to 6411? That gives 0.238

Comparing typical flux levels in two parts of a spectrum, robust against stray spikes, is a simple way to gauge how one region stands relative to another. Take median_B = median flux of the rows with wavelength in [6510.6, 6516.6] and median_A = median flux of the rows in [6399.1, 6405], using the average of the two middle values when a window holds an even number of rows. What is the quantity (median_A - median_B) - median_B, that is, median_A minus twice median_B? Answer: -69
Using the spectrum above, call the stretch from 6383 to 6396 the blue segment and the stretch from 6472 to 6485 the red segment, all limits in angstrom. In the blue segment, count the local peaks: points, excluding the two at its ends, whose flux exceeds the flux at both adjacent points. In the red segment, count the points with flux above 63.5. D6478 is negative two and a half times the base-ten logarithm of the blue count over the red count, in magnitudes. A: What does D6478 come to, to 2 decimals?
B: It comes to 0.55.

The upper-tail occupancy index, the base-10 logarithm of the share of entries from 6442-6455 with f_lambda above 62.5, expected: -0.48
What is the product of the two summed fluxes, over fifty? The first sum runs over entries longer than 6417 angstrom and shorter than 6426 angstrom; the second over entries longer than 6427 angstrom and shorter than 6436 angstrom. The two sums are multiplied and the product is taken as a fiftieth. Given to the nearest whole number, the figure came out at 3065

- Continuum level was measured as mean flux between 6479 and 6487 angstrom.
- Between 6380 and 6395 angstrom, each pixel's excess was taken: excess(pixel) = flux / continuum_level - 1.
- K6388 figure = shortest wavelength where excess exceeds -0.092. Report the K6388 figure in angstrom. 6385.15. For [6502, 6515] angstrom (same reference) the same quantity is 6502.37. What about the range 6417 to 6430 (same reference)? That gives 6417.58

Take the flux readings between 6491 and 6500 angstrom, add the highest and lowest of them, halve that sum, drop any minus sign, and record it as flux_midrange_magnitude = 65.7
